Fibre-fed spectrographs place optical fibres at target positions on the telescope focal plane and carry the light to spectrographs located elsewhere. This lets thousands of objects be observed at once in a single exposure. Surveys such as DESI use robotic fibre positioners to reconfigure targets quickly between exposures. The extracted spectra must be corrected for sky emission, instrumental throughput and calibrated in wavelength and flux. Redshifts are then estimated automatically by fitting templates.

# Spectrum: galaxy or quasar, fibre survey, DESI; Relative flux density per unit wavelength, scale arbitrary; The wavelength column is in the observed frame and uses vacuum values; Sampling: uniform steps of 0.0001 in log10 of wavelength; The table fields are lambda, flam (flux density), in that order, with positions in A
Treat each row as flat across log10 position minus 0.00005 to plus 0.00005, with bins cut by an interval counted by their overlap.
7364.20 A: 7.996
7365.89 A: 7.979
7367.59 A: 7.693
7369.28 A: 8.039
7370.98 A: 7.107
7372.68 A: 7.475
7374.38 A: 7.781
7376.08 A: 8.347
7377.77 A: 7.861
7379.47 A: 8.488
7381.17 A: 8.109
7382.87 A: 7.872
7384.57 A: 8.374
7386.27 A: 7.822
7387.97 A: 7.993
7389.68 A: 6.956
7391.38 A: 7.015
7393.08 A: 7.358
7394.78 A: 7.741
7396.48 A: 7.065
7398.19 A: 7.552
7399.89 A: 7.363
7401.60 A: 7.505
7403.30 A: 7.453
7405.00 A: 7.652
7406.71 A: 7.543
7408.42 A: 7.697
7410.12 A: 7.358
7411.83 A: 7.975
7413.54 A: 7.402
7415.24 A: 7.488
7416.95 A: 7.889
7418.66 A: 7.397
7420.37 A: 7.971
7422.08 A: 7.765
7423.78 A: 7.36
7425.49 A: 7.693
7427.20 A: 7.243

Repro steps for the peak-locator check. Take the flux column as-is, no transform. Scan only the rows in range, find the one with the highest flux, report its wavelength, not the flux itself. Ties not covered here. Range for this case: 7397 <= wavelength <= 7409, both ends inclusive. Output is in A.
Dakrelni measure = 7408.42 A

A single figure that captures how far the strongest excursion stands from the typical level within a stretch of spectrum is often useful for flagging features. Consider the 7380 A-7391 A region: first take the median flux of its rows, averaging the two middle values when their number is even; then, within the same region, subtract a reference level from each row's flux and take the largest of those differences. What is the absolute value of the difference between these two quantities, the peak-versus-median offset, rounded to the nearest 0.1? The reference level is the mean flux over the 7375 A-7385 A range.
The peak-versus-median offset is 7.7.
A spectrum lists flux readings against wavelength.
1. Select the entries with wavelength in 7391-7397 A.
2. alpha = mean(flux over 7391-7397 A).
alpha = 7.3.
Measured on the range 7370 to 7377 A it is 7.7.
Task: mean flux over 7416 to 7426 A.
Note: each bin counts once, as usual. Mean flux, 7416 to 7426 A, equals 7.68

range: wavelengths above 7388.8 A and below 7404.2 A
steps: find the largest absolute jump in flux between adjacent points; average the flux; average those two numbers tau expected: 4.01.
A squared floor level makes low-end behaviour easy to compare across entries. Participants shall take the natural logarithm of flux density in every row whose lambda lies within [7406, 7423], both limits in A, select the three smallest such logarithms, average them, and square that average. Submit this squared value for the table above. 4.00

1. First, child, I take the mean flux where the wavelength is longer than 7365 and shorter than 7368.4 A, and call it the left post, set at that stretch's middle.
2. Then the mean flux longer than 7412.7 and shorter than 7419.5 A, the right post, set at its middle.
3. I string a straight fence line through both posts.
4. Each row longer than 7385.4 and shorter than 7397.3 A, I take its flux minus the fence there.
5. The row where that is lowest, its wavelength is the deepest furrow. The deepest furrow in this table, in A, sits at 7389.68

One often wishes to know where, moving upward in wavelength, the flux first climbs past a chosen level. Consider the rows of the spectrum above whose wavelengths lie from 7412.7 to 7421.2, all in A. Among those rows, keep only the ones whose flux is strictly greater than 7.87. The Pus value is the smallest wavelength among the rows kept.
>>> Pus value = 7416.95 A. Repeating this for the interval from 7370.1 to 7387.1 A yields 7376.08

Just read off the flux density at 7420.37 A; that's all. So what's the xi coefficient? 7.971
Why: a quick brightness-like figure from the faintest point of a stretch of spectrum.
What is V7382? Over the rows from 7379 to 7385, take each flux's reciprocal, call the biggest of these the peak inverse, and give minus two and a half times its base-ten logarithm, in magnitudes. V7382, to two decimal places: 2.24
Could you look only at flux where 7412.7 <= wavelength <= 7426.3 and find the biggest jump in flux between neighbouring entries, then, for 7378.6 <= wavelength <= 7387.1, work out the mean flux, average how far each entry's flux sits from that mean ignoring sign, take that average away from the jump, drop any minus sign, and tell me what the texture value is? 0.34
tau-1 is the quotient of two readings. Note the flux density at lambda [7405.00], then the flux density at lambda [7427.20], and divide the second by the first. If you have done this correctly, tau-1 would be 0.95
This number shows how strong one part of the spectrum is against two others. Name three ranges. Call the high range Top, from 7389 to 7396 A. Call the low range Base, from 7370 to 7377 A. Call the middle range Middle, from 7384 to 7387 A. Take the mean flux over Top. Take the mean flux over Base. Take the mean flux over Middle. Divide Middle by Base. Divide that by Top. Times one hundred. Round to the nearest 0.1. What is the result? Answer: 14.5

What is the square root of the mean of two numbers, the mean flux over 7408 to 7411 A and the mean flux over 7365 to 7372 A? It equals 2.76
